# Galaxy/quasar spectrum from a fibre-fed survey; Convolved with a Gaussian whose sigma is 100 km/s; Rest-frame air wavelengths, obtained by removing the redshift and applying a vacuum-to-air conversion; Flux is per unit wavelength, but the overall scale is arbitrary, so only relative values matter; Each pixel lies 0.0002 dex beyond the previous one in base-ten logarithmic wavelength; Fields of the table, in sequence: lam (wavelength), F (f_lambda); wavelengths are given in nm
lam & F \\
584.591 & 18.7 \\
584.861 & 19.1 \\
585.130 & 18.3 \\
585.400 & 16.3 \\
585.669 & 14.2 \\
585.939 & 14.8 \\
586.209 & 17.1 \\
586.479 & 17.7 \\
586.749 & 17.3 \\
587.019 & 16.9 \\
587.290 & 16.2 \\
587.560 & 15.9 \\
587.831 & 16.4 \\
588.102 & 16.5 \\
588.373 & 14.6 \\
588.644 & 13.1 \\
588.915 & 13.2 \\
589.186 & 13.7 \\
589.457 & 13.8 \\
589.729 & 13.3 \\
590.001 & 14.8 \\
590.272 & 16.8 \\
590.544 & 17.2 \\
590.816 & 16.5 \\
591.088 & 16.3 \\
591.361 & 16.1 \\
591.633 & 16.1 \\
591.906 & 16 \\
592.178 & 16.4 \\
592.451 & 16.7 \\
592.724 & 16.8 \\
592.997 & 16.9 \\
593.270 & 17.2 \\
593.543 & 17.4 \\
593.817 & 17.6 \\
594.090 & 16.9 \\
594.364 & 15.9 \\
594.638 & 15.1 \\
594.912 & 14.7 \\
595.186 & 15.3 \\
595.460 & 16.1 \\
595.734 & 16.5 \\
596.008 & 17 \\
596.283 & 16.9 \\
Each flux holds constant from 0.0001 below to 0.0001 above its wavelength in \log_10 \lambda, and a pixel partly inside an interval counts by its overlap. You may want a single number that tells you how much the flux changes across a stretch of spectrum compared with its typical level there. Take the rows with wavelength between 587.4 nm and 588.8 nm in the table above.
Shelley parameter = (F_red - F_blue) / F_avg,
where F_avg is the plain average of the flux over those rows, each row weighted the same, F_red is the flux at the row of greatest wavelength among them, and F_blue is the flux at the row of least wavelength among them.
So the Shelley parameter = -0.18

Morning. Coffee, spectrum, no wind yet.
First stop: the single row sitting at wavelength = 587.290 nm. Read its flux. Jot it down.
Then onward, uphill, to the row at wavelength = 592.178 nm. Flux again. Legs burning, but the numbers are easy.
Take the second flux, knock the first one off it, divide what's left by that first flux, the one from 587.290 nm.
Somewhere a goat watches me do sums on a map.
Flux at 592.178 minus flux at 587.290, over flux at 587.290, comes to 0.012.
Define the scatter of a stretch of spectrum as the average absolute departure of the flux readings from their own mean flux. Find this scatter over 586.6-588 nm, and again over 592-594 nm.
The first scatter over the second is 1.3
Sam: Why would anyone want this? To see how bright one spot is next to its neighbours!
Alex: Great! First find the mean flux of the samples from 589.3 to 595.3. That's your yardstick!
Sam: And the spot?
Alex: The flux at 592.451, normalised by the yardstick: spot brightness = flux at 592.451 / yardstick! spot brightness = 1.04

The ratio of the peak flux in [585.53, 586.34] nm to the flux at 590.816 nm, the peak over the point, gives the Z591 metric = 1.04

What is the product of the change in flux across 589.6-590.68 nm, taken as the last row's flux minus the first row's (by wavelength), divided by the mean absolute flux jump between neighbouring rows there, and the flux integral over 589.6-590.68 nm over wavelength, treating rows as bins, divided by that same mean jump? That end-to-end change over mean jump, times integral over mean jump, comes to 39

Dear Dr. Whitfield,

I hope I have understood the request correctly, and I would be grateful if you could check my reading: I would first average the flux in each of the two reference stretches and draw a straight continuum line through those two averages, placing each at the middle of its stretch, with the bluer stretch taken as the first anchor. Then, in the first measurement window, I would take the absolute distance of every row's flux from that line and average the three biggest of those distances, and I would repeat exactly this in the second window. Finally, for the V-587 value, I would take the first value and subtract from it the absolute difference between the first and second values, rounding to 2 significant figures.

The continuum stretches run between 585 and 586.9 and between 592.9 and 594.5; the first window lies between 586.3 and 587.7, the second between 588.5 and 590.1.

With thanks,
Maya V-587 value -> -1.8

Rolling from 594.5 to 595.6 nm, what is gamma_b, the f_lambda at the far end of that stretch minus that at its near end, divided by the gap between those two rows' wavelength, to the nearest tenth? 1.2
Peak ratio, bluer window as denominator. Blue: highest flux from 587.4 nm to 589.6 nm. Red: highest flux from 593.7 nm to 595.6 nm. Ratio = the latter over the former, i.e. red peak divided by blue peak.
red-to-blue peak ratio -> 1.07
